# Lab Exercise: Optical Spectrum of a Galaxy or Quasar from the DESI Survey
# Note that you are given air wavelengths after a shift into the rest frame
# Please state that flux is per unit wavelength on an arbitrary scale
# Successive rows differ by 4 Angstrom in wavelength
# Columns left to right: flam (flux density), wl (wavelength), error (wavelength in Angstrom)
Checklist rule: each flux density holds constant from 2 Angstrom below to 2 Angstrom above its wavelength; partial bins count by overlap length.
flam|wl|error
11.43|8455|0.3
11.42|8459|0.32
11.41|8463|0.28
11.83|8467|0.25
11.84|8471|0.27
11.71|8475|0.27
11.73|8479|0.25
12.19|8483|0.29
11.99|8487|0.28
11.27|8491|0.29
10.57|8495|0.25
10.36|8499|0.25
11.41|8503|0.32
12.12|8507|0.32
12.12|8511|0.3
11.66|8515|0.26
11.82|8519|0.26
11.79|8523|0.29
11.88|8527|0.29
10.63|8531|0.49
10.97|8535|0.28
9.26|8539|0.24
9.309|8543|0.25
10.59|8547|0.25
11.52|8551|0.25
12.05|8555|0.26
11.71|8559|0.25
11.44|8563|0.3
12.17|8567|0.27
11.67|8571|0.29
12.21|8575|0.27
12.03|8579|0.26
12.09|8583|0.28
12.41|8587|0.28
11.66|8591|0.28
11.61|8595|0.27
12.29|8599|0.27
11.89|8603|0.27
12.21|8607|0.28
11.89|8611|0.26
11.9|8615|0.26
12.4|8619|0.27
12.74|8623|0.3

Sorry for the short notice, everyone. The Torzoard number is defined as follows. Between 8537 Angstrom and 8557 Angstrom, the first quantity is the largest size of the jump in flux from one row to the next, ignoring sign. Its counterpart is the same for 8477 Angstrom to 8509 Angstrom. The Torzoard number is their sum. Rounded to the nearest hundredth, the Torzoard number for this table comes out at 2.33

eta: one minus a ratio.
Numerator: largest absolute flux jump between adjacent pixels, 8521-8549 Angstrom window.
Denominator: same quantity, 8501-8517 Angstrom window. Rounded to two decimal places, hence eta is -1.41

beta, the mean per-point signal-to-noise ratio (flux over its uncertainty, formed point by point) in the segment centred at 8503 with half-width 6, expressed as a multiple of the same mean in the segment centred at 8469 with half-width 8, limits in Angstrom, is 0.87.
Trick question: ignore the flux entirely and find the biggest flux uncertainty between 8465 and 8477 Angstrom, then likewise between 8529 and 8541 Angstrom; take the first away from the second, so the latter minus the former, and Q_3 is 0.22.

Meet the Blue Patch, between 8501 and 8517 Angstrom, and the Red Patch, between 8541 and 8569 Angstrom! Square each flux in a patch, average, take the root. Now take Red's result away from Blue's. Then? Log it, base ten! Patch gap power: -0.27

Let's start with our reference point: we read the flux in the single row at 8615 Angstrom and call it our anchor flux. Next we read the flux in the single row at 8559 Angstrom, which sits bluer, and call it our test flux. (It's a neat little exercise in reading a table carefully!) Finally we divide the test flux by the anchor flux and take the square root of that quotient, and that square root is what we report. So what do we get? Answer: 0.99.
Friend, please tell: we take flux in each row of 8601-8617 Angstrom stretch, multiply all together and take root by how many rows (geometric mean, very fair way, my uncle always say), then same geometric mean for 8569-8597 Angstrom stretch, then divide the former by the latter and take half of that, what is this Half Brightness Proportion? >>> 0.501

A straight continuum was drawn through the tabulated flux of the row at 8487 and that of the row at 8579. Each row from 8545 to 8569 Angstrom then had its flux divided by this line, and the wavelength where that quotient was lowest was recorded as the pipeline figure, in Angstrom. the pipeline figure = 8547 Angstrom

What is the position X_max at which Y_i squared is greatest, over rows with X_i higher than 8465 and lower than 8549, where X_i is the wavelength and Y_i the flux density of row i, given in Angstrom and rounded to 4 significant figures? 8483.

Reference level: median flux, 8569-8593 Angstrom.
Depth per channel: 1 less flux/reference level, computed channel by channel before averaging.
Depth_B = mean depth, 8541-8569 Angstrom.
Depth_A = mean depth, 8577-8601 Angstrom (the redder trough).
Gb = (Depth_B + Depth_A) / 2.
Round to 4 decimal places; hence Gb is 0.0352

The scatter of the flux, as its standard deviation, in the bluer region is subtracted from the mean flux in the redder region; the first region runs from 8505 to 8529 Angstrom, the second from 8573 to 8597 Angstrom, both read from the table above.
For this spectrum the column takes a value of 11.8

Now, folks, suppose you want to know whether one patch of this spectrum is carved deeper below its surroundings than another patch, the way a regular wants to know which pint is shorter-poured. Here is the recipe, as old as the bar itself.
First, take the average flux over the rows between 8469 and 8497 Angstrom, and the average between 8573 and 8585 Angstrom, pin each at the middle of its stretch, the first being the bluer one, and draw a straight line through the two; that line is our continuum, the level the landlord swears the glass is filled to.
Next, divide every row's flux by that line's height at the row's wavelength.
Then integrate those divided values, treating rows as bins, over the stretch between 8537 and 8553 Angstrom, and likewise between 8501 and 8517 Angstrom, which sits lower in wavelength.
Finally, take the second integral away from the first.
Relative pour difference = -2.5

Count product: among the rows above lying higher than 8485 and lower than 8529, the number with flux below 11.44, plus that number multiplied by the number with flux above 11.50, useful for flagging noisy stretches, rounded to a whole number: 32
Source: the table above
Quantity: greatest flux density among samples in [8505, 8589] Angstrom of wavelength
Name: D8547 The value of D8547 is 12.41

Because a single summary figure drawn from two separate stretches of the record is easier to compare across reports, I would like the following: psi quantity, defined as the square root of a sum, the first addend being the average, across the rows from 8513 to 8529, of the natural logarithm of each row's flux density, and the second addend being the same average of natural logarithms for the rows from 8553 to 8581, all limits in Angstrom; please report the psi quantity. 2.22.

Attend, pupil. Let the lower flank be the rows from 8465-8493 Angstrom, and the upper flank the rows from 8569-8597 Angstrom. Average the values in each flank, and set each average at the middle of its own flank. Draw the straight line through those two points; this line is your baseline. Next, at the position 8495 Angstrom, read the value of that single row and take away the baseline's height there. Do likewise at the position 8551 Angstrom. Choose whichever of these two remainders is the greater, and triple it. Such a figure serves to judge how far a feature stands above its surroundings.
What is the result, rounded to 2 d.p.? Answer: -1.16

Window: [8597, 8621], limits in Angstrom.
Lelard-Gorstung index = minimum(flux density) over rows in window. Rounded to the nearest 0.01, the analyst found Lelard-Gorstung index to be 11.89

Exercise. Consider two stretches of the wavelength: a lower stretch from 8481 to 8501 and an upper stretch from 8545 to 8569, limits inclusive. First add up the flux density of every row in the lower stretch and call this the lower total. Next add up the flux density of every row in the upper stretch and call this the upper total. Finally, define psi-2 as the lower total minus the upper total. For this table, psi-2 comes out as -13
